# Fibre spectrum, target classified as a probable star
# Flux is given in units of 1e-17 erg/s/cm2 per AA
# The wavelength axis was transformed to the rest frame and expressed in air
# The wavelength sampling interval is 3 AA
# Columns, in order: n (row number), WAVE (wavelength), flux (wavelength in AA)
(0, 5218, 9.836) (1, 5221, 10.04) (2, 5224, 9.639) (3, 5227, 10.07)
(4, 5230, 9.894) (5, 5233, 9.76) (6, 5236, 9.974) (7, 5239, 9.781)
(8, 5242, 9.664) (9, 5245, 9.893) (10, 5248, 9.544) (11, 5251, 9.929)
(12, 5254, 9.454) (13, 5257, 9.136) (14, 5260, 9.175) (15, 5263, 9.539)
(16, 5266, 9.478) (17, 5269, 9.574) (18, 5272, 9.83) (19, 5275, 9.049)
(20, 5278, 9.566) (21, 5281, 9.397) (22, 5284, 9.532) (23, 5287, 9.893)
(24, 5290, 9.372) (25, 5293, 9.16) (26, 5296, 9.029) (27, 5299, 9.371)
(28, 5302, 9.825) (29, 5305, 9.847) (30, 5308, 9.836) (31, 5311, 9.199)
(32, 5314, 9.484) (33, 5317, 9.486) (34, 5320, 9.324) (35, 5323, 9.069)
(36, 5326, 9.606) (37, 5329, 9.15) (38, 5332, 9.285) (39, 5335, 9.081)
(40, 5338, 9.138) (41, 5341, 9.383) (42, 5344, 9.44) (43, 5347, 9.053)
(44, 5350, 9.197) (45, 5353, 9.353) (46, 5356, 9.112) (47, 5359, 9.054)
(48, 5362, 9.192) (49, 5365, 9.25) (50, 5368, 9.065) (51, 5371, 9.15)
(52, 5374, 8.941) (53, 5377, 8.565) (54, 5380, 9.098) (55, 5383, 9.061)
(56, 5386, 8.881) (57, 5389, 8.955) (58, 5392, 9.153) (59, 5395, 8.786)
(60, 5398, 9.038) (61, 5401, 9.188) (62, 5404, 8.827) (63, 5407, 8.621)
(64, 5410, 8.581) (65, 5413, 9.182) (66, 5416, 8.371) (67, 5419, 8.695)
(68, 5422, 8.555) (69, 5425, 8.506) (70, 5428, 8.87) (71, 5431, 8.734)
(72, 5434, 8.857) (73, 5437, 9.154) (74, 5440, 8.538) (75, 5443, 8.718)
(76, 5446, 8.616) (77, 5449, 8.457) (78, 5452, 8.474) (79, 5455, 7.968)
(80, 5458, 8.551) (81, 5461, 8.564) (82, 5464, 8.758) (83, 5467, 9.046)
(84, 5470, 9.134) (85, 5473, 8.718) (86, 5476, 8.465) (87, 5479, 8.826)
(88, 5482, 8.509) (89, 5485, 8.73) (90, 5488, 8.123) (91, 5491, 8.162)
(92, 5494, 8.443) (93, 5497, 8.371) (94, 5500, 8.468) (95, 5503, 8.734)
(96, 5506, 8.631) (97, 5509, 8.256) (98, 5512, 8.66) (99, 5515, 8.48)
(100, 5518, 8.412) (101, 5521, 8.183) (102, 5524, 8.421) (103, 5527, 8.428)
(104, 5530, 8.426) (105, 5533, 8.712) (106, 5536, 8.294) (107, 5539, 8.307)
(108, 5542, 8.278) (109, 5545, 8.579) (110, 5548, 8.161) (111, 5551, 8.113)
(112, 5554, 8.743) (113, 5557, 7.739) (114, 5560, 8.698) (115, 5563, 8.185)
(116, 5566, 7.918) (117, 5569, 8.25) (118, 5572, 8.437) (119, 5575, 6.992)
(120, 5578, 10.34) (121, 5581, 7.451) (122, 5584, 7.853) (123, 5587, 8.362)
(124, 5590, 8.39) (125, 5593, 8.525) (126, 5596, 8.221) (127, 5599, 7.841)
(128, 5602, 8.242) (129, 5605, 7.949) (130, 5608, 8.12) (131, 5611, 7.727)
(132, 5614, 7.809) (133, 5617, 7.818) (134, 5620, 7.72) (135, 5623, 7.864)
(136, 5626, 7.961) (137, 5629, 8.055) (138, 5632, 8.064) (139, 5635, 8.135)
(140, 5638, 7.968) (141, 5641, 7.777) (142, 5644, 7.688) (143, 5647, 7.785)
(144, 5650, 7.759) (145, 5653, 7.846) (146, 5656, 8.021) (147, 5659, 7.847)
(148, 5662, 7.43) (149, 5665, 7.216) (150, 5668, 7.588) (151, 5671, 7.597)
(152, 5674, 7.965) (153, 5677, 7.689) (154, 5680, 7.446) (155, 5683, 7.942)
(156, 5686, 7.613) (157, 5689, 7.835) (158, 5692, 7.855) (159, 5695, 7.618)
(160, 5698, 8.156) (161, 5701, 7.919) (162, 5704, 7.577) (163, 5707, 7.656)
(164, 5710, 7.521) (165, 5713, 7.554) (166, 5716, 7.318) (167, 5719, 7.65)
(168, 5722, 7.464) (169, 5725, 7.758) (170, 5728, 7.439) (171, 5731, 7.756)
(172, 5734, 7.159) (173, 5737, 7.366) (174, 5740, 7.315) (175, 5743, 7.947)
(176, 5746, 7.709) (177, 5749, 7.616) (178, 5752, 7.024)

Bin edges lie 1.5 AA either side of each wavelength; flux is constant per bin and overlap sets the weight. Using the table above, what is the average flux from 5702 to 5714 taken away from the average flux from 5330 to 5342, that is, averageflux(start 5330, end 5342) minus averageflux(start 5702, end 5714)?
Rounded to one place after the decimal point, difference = 1.6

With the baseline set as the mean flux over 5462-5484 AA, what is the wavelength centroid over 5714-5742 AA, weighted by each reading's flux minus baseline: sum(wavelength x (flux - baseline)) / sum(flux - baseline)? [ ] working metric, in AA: 5728.4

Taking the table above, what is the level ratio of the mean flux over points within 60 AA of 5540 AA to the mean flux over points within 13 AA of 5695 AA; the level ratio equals 1.07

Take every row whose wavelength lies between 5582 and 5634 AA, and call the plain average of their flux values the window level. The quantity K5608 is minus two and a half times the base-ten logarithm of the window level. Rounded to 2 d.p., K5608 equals -2.26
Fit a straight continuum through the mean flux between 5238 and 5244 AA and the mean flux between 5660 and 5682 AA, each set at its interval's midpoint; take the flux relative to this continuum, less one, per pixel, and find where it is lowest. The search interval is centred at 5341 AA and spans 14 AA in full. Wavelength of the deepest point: 5335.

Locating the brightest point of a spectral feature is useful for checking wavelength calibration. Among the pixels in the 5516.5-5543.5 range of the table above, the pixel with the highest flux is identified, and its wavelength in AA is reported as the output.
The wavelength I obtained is 5533 AA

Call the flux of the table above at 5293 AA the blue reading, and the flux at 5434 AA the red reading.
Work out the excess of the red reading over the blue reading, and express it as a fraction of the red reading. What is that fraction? -0.03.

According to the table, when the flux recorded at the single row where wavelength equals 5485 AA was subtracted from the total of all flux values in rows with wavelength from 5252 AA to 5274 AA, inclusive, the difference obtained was 57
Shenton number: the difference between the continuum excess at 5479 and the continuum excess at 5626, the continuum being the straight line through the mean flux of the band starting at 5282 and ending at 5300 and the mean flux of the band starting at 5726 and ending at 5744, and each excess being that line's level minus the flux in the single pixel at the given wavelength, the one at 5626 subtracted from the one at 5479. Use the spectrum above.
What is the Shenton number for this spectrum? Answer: -0.2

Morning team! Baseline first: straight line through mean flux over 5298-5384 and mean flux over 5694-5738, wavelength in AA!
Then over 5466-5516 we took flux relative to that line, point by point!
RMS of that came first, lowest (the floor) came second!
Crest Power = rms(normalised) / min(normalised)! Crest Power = 1.06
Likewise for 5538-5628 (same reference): 1.17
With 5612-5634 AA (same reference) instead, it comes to 1.03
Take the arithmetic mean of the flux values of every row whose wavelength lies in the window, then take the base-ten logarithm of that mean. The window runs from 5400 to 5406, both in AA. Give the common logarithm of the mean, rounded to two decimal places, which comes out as 0.95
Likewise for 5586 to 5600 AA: 0.92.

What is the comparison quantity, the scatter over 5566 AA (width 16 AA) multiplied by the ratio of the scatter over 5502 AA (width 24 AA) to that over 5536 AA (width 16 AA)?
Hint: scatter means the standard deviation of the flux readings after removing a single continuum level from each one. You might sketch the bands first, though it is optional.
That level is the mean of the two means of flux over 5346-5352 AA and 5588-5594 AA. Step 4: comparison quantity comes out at 0.3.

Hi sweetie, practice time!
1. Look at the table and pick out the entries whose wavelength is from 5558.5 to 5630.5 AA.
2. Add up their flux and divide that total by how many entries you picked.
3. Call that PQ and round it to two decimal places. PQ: 8.11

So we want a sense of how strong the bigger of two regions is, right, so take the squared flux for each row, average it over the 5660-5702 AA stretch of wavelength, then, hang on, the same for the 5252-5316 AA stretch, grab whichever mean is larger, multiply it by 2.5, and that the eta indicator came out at 224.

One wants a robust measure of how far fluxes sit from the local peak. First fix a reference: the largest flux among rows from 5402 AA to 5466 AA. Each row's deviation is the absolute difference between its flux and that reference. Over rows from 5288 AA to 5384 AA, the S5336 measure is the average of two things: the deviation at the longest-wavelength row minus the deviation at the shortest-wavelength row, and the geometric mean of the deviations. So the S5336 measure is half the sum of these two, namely 0.03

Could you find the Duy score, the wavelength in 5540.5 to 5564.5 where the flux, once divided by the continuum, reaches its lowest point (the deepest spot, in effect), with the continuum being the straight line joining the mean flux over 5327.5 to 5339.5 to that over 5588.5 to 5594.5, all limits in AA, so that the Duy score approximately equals 5557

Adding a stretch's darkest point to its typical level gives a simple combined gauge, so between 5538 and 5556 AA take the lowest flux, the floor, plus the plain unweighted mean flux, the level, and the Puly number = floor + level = 16.5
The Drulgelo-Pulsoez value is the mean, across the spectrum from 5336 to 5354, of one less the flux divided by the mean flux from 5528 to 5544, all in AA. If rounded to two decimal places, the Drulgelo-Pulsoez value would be -0.10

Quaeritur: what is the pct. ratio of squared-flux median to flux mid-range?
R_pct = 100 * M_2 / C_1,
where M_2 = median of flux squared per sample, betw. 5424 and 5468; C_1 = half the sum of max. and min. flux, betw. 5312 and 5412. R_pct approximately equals 817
